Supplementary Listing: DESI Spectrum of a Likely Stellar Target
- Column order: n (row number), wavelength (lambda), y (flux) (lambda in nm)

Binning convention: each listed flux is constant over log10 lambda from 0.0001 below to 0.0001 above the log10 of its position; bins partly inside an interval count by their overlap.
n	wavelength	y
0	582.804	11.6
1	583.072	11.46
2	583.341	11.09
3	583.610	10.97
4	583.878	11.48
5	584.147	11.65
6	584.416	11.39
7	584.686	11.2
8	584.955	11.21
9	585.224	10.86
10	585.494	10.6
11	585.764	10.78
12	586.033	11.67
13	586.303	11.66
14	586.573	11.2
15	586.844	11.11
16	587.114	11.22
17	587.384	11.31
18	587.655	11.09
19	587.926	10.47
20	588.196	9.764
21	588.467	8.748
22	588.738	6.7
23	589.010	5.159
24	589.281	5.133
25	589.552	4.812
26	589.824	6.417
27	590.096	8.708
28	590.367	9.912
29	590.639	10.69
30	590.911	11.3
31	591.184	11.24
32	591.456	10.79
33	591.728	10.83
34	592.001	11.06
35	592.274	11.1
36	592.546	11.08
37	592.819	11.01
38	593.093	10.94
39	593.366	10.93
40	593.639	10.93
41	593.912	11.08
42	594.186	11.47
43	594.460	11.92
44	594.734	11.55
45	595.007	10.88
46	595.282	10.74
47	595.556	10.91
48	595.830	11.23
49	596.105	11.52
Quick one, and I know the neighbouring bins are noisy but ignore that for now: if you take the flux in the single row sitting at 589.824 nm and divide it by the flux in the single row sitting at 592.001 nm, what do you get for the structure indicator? 0.58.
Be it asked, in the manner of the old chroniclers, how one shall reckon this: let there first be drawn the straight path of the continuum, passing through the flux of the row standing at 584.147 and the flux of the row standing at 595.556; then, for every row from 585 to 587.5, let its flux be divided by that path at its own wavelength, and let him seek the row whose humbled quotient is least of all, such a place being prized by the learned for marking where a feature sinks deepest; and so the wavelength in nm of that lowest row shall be 585.494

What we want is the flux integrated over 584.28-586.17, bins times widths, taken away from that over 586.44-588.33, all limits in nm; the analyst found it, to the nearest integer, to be 0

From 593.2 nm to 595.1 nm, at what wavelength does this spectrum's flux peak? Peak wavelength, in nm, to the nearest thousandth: 594.460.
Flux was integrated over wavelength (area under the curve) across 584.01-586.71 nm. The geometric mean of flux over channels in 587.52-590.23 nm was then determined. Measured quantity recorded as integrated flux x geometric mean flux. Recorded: 223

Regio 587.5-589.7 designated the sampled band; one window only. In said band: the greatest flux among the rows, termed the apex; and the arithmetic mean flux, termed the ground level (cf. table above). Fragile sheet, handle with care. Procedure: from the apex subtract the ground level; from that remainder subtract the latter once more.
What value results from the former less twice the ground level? -4.4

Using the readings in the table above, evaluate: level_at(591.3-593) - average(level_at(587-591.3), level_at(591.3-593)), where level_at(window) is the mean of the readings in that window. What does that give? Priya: 1.0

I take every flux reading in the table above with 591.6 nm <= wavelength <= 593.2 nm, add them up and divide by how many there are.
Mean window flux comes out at 11.0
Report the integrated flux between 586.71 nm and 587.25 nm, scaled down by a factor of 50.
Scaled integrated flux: 0.121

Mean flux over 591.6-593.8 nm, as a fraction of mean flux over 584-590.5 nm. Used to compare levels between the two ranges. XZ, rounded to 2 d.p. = 1.13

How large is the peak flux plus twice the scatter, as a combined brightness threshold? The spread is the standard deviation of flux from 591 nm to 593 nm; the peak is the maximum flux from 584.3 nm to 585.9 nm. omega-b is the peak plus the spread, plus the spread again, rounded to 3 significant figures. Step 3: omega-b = 11.7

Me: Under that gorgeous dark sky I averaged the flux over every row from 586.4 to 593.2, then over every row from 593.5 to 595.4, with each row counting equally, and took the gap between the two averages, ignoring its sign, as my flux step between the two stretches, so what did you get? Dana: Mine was 1.6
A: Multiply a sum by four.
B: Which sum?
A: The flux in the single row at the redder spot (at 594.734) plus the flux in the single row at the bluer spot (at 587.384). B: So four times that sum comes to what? 91.4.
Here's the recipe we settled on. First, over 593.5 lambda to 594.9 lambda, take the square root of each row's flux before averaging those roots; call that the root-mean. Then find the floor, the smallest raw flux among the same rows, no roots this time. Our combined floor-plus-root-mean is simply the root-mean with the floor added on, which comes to 14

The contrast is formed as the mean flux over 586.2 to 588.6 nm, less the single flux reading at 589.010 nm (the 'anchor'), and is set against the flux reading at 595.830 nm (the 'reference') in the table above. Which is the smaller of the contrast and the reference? 5.6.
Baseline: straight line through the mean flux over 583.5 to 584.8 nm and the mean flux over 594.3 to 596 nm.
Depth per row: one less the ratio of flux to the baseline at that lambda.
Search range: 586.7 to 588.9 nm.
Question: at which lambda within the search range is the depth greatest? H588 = 588.738 nm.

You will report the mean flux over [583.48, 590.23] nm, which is 9.8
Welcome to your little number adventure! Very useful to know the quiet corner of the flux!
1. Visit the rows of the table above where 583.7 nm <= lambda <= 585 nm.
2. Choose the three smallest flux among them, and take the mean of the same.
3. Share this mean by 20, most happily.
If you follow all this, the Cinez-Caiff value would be 0.563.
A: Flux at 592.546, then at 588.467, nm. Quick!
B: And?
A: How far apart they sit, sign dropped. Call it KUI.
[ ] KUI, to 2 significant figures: 2.3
